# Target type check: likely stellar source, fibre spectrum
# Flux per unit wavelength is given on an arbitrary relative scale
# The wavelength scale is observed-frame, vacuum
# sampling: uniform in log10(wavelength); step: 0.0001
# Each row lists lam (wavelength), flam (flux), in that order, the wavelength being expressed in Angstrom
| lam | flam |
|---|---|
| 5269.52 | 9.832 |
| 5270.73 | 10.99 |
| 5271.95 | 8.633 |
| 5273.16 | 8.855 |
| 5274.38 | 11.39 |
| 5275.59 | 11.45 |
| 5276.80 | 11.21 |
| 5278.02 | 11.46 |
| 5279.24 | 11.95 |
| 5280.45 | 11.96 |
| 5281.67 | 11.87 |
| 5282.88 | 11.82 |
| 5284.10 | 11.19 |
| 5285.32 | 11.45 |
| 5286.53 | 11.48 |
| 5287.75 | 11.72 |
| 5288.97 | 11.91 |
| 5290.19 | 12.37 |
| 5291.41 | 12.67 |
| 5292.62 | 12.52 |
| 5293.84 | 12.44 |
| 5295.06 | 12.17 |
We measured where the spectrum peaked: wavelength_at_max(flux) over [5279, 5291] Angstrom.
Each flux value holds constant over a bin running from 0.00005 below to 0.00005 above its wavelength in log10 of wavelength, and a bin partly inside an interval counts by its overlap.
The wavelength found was 5290.19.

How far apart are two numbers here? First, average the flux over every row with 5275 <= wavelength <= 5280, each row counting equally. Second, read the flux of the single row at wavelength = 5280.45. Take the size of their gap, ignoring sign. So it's 0.4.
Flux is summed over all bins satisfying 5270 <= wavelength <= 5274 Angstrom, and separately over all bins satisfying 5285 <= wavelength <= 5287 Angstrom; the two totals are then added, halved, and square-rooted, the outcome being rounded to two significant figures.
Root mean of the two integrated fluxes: 5.1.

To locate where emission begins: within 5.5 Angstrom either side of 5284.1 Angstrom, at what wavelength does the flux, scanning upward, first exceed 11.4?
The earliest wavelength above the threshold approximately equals 5279.24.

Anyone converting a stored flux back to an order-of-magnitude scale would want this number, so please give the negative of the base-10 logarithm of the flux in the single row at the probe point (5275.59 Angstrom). -1.06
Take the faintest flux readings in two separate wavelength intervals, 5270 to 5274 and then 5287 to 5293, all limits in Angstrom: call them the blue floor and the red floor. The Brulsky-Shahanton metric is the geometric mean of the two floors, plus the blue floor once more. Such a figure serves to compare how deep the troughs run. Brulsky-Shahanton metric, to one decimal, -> 18.7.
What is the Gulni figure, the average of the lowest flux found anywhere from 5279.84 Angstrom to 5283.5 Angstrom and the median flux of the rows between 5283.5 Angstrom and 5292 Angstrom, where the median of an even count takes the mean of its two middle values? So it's 11.8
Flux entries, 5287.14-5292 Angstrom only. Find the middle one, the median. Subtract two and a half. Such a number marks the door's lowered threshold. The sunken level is 9.6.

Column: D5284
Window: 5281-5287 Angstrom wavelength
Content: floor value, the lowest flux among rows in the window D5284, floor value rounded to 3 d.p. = 11.190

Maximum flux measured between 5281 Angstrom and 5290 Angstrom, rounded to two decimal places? 11.91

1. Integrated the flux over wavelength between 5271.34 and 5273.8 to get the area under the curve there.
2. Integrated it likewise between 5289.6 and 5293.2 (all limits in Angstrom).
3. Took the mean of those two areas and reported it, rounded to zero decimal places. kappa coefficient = 33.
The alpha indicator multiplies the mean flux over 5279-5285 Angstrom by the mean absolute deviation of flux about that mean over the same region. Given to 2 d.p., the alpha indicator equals 2.67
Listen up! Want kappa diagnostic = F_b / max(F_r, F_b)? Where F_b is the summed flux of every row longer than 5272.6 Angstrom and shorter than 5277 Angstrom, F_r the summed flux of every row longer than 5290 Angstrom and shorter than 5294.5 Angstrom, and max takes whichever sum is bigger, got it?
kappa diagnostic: 0.858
